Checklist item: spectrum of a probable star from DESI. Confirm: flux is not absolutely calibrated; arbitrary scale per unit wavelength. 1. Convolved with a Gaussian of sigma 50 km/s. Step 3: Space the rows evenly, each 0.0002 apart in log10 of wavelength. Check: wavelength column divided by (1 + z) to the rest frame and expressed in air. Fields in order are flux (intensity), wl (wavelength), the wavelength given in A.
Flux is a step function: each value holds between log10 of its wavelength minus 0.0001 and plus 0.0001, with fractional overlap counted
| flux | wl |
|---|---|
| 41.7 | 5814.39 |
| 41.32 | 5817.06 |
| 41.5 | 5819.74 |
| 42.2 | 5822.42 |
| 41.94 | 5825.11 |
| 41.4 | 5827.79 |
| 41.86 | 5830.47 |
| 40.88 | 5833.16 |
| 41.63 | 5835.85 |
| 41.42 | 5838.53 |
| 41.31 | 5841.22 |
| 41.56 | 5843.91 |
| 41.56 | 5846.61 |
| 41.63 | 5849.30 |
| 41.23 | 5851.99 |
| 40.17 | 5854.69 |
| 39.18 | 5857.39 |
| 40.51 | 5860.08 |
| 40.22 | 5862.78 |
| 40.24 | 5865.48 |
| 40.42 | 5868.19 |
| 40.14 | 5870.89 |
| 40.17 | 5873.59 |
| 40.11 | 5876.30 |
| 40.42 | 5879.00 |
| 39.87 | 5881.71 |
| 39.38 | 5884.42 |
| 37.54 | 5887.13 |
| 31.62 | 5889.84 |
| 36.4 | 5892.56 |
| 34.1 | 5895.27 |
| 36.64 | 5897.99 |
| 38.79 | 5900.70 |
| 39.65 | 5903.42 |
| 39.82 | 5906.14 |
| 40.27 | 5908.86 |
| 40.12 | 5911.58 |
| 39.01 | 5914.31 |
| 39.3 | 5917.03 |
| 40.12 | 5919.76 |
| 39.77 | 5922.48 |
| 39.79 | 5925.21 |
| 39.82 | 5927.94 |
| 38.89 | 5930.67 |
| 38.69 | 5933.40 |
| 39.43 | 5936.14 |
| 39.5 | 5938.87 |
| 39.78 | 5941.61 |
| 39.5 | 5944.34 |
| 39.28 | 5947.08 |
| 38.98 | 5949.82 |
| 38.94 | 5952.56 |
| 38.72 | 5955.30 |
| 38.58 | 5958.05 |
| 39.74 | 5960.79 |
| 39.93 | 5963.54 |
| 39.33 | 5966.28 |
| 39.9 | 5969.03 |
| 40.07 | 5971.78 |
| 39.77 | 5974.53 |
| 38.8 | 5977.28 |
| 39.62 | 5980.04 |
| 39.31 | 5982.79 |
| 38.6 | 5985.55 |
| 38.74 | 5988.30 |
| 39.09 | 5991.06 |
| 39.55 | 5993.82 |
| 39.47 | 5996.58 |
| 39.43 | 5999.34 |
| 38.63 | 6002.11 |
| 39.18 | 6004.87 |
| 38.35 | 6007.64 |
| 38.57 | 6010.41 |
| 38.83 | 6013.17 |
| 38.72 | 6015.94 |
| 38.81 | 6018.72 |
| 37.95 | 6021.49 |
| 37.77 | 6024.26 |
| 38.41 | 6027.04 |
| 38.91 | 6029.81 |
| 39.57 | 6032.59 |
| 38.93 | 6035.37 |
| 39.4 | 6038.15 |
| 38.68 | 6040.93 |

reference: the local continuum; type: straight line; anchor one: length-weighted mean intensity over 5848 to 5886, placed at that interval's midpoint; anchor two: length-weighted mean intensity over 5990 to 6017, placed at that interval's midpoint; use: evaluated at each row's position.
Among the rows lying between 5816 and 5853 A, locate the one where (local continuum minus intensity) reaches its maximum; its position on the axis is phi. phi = 5833.16 A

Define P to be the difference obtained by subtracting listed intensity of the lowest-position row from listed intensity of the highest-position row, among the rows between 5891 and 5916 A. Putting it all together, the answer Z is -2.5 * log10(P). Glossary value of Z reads -1.0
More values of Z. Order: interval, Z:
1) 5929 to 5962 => 0.2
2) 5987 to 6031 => 1.9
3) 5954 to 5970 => -0.2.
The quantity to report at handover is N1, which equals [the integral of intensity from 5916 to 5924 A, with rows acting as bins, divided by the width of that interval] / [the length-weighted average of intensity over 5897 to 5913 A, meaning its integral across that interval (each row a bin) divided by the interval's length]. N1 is 1.01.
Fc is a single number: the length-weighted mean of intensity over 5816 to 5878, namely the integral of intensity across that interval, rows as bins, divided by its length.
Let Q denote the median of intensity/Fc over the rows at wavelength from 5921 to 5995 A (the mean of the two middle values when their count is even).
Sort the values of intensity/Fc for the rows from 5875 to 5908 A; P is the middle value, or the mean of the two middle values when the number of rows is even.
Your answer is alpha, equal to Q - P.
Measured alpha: 0.01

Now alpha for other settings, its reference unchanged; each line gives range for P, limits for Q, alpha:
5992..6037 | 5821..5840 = 0.07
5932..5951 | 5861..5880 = 0.02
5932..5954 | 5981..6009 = -0.01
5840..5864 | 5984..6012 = -0.06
